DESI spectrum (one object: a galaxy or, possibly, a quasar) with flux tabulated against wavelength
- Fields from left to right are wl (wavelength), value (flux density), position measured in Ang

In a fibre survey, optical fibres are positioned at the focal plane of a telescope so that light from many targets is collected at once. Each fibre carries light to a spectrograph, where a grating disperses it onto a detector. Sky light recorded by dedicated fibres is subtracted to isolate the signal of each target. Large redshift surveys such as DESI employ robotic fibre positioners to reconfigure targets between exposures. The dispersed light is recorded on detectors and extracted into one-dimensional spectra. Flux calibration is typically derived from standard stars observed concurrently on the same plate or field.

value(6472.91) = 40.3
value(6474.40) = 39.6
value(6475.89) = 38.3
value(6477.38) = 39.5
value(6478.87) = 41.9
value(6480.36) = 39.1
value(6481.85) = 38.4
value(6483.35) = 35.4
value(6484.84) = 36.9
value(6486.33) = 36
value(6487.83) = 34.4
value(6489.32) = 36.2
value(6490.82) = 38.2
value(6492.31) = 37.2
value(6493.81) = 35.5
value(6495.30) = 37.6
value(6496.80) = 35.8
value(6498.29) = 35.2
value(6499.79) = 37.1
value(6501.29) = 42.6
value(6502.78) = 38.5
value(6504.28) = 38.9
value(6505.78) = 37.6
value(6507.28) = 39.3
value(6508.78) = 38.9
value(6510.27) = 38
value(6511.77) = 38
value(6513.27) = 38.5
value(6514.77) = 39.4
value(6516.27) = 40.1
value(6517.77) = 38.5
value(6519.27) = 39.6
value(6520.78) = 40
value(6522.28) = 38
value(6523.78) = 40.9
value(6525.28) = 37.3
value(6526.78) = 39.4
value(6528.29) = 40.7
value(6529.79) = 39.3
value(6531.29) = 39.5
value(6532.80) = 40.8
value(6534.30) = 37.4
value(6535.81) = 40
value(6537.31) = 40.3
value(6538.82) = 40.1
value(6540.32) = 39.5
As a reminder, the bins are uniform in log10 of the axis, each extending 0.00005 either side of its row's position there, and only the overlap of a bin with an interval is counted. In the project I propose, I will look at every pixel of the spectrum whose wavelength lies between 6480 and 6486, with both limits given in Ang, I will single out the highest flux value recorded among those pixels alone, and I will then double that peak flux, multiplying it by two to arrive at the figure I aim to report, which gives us 78.2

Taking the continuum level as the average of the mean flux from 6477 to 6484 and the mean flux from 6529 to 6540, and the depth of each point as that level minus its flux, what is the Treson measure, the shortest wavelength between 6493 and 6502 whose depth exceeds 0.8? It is 6493.81 Ang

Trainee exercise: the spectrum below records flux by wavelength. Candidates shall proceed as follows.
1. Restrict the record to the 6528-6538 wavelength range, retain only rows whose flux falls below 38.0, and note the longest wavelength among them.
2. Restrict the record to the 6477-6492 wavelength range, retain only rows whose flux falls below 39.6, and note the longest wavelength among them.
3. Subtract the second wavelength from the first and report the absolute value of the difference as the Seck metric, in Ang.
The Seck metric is 43.5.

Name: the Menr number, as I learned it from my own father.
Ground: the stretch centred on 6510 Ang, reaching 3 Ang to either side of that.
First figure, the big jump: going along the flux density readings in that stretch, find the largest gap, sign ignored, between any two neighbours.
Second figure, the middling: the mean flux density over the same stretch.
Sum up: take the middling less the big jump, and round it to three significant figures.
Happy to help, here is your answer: 37.6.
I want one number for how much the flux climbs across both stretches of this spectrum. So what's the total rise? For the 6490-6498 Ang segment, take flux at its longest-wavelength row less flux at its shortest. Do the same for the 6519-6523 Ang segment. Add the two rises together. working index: -4.0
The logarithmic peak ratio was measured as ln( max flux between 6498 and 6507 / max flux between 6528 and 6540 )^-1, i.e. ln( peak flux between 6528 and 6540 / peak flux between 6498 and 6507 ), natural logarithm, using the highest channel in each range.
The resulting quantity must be -0.043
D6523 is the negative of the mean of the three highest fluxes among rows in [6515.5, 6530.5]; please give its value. -40.6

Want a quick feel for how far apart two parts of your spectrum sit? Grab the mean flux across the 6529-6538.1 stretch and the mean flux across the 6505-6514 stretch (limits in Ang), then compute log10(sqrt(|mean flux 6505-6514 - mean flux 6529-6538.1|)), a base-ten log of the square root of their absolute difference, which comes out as 0.0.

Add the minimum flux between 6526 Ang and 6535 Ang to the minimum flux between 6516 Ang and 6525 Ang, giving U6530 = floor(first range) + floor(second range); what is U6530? 75.4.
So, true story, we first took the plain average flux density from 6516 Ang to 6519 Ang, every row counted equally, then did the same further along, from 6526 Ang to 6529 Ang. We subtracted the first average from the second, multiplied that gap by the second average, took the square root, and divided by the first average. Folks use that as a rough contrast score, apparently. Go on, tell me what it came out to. 0.14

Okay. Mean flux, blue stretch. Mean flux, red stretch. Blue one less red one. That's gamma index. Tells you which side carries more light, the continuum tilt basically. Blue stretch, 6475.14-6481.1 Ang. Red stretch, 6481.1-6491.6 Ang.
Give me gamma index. 3.2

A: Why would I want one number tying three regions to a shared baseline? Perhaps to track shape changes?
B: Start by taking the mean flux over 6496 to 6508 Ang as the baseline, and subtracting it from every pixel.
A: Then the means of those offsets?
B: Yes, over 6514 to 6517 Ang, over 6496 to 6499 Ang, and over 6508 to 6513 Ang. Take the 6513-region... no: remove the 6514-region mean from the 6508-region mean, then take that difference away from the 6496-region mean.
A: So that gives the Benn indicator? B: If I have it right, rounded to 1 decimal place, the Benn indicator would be -1.2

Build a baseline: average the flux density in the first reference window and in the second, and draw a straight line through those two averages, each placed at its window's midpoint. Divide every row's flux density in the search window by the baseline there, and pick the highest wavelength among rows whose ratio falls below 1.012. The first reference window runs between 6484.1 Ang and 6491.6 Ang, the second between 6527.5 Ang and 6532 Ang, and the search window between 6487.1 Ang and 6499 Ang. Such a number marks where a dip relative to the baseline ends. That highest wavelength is 6498.29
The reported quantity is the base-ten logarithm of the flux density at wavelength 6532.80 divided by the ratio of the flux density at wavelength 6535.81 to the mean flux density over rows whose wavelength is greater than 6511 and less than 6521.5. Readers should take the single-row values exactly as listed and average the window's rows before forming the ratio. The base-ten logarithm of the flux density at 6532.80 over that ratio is 1.60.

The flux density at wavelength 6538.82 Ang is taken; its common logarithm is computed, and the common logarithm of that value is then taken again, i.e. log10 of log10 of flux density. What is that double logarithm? 0.205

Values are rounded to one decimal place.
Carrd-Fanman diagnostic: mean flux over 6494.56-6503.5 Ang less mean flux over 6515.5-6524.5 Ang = -1.7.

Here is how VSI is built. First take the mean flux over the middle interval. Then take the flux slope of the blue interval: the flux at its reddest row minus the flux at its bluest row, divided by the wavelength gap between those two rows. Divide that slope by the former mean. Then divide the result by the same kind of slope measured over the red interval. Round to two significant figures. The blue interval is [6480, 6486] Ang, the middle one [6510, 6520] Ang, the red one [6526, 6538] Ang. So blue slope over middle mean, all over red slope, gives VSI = -0.15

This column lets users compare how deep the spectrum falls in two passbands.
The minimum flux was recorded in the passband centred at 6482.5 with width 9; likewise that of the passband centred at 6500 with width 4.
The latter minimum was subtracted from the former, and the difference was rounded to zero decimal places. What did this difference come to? 0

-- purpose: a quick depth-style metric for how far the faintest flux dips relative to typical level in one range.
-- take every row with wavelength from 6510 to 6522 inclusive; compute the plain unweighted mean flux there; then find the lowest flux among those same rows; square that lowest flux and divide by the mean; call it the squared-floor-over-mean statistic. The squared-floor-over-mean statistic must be 37.0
